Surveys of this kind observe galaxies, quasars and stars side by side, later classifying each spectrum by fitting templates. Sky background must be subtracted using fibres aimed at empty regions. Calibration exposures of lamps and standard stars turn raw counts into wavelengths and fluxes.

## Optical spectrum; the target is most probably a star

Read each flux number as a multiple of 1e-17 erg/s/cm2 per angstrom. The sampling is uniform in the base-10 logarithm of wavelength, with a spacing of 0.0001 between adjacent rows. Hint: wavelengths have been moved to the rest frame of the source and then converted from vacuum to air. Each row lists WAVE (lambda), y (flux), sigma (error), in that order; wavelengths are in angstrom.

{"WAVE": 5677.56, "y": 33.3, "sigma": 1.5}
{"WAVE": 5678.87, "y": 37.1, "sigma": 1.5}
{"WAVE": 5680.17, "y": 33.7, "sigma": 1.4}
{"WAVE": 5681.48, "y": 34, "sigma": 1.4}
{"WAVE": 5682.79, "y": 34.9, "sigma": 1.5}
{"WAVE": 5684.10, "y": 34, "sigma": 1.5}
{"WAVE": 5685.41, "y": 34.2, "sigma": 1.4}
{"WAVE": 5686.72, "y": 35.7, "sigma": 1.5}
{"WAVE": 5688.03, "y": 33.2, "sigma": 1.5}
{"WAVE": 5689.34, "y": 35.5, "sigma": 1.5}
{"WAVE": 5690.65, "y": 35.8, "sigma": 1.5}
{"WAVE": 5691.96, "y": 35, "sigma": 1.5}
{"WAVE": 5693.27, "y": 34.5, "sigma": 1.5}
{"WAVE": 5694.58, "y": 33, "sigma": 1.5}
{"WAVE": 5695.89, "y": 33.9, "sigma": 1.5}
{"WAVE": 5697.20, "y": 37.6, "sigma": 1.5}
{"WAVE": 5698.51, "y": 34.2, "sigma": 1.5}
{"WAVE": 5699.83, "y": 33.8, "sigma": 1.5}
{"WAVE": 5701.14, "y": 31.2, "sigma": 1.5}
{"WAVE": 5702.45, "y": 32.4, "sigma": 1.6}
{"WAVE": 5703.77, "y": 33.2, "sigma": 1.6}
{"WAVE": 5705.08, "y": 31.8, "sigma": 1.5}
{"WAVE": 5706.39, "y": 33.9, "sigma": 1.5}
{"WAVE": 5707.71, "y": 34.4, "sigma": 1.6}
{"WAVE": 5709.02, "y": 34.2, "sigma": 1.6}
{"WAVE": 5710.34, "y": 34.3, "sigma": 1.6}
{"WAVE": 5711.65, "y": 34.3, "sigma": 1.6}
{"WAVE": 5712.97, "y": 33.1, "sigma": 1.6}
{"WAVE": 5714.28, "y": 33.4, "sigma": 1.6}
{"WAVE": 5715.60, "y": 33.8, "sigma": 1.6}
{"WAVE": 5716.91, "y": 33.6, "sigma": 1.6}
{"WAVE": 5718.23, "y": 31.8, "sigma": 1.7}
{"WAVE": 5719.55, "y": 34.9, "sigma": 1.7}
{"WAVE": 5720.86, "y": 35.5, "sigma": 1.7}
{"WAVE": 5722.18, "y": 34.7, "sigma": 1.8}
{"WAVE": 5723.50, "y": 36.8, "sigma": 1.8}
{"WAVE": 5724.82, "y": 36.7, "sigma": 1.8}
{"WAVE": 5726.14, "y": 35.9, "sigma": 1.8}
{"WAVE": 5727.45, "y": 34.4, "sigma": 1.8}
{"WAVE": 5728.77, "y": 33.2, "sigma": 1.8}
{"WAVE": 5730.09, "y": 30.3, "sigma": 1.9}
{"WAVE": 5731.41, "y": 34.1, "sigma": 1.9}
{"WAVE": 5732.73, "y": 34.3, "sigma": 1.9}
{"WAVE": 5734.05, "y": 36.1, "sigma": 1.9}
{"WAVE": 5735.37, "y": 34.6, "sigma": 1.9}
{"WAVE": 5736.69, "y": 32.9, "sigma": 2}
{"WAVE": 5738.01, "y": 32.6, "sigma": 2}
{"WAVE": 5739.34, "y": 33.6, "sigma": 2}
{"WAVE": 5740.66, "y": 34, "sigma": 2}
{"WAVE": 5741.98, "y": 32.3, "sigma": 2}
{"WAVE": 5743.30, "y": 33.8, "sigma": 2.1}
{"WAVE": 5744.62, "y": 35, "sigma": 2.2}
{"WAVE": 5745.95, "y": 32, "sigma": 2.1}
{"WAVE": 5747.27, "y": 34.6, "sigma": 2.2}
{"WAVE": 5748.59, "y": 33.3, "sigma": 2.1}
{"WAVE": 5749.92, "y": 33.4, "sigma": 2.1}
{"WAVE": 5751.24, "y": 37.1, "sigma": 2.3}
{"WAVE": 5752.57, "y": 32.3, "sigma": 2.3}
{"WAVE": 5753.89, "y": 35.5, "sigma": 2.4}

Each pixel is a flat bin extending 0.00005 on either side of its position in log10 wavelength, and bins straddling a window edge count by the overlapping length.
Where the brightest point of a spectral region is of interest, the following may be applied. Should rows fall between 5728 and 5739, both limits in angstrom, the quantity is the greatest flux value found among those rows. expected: 36.1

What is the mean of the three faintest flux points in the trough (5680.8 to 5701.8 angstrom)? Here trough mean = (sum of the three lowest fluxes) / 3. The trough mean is 32.5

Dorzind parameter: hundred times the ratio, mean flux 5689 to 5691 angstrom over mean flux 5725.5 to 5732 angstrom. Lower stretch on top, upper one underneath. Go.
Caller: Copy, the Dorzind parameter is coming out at 106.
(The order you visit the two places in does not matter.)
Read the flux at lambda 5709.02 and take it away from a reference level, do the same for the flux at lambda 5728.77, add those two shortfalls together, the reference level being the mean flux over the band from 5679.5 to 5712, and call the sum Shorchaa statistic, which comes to 0.8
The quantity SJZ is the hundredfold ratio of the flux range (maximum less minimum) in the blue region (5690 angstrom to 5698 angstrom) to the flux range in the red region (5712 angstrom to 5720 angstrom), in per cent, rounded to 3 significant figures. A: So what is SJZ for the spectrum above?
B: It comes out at 148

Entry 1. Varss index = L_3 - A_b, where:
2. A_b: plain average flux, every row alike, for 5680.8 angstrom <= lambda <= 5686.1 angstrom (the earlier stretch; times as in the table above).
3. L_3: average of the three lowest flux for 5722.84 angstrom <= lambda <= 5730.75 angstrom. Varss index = -1.6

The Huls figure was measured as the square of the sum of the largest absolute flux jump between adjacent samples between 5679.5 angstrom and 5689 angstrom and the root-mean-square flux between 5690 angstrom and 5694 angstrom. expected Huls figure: 1414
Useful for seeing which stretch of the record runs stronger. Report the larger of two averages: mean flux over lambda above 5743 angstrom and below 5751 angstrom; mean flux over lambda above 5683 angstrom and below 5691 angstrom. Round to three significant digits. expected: 34.7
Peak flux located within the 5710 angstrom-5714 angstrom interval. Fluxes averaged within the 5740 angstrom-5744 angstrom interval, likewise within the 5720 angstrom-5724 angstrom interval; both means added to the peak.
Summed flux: 103.3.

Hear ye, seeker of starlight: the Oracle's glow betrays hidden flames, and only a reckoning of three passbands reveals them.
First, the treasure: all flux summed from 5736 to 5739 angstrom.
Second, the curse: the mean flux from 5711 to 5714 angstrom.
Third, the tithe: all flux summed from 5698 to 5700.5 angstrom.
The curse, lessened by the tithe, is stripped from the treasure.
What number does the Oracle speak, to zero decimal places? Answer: 100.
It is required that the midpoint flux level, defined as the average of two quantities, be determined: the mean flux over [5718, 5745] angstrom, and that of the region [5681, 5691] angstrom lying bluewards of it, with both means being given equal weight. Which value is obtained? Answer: 34.4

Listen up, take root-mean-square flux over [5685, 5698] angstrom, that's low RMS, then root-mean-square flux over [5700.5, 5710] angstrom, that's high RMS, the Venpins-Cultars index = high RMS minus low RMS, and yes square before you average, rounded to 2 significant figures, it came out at -1.8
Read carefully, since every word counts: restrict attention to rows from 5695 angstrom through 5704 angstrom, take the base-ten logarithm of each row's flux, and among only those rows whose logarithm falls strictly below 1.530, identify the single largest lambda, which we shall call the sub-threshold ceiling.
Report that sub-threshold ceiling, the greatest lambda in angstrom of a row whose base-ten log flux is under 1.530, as 5703.77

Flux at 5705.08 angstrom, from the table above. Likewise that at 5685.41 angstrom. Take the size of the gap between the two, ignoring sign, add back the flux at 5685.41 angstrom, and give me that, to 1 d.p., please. 36.6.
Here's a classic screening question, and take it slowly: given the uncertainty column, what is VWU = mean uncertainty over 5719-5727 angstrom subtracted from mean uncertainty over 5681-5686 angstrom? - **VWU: -0.32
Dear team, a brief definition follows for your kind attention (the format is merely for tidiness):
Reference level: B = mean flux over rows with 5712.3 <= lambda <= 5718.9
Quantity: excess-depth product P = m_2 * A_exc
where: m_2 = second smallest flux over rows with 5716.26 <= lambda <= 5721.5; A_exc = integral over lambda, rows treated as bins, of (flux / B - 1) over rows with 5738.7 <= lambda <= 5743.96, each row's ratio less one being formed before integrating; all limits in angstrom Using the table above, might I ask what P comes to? 2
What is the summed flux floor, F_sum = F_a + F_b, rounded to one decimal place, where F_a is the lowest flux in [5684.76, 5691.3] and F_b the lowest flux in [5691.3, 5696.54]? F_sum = 66.2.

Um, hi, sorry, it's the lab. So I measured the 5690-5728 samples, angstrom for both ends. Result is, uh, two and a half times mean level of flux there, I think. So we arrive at 85.5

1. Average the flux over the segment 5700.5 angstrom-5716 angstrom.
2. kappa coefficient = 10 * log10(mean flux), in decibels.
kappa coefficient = 15.23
